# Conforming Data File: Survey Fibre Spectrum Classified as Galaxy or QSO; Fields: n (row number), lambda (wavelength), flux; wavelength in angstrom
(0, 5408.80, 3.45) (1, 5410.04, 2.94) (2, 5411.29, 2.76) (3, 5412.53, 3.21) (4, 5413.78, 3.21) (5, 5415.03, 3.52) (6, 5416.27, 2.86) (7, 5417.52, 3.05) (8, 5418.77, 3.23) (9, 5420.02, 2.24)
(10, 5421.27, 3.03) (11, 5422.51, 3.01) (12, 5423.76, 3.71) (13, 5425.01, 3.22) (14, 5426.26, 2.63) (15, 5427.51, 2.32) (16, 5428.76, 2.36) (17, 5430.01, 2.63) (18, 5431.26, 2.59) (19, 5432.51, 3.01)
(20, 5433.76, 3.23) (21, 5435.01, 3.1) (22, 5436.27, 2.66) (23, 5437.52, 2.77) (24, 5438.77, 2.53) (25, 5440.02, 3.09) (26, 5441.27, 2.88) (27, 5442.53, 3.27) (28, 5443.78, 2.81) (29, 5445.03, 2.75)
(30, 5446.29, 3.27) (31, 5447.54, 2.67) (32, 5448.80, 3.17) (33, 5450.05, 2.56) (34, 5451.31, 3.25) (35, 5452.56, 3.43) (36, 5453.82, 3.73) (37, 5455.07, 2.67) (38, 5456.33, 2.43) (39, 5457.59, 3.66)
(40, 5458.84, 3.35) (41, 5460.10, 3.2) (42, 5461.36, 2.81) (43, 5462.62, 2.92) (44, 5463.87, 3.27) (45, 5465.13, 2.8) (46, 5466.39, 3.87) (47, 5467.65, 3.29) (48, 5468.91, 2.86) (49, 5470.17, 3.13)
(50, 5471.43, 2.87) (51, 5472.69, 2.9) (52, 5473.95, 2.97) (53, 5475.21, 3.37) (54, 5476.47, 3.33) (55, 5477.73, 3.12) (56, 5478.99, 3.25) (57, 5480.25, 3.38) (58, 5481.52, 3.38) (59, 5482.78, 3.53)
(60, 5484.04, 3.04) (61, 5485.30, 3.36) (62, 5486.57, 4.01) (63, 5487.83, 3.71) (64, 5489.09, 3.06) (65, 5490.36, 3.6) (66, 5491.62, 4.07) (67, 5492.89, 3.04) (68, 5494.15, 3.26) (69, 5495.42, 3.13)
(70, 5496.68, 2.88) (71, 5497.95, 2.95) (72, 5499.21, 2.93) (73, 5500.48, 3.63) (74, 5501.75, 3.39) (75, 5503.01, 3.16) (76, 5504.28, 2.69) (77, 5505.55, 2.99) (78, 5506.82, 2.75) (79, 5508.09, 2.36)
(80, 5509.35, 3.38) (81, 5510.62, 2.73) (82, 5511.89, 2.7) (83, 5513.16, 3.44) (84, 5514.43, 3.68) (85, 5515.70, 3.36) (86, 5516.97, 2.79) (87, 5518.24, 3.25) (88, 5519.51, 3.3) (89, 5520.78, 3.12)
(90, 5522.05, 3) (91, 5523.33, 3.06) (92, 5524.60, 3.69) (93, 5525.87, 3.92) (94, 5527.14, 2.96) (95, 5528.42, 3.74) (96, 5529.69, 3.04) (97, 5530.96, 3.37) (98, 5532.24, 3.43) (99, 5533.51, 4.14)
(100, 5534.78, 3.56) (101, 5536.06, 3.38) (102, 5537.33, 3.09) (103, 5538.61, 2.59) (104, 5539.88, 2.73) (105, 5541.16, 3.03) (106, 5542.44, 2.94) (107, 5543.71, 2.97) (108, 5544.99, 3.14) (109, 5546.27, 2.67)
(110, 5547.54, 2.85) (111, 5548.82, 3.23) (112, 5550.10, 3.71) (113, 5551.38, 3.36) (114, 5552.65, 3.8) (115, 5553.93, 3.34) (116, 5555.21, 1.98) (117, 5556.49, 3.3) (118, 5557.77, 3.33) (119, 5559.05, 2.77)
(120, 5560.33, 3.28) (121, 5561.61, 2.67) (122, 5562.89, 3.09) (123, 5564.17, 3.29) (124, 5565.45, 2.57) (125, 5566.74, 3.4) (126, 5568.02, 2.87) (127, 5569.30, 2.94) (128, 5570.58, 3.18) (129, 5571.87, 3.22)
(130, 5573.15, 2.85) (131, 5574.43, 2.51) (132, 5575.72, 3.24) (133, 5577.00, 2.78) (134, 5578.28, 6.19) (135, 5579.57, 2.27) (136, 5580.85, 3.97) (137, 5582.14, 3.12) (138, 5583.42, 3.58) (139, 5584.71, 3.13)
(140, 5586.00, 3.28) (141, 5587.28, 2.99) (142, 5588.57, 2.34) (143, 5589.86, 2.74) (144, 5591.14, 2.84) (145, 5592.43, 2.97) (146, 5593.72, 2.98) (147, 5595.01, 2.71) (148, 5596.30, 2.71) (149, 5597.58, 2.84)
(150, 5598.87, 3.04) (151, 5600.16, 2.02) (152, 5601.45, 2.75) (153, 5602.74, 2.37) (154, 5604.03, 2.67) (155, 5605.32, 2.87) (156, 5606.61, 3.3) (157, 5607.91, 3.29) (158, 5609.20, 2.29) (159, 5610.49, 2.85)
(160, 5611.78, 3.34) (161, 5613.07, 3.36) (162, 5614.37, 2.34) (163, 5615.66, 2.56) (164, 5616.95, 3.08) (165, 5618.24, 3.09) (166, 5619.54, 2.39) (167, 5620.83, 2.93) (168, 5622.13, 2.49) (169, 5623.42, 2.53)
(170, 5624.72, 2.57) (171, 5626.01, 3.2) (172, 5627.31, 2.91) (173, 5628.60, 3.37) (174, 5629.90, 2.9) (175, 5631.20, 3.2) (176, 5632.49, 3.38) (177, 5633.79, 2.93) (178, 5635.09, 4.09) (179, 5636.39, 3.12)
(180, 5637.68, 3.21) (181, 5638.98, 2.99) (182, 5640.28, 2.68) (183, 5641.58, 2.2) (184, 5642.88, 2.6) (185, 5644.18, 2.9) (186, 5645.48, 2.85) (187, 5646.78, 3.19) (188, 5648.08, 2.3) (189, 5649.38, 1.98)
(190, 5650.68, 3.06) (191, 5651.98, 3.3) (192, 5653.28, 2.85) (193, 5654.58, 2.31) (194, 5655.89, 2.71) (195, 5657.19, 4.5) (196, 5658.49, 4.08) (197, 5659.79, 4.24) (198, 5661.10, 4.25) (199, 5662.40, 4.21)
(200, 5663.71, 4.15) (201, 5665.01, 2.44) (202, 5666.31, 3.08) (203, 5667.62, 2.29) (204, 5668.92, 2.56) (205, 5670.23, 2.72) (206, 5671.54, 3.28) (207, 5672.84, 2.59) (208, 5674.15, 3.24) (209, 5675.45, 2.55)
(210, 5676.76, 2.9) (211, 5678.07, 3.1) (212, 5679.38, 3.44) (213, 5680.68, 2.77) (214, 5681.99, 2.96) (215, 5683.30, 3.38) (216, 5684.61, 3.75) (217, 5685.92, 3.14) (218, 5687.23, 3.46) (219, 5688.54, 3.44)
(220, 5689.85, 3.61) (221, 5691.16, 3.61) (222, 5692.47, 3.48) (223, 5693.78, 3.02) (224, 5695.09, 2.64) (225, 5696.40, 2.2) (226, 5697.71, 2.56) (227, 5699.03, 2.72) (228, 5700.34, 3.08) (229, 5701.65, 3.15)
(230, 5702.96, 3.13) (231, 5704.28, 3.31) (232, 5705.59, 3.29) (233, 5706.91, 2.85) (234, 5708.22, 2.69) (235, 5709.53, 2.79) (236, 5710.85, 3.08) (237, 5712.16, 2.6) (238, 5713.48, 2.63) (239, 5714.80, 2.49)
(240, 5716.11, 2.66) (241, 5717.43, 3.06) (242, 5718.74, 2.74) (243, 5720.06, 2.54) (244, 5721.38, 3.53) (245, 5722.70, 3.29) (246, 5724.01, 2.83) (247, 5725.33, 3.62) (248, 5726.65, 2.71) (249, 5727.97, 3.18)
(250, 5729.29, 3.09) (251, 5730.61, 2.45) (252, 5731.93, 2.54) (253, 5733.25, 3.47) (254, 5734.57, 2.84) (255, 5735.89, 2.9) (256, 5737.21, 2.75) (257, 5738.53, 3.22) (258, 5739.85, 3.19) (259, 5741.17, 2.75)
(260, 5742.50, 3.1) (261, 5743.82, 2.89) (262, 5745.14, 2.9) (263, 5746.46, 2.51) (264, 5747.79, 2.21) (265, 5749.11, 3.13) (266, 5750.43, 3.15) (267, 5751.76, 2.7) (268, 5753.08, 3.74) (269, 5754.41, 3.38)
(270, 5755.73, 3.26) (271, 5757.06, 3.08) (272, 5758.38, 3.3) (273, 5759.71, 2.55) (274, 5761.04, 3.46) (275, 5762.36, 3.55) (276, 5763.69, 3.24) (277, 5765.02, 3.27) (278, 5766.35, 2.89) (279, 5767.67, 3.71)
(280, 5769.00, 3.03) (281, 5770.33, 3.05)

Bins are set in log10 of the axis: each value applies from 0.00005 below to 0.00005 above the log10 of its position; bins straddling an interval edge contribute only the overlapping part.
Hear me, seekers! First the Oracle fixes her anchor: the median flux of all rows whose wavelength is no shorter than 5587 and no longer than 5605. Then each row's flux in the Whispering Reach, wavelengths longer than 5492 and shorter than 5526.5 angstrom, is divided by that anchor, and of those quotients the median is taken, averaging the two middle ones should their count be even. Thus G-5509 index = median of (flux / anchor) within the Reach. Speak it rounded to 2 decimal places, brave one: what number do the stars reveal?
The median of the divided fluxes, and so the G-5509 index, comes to 1.14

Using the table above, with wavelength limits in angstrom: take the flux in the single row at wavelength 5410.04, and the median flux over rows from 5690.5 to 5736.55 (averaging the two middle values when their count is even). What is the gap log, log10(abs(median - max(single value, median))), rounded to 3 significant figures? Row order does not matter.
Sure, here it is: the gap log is -1.05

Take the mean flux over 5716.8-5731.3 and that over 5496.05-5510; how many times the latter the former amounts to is 1.00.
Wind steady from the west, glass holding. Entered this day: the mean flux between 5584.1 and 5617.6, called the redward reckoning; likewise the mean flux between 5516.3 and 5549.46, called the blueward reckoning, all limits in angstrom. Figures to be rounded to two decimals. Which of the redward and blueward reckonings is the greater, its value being 3.19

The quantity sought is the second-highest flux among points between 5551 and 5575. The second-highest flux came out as 3.4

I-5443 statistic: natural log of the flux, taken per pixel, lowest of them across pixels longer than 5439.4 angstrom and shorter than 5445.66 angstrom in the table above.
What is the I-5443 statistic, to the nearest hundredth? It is 1.01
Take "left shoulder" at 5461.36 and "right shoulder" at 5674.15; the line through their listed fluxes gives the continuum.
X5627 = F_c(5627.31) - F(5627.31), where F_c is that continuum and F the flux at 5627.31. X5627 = 0.24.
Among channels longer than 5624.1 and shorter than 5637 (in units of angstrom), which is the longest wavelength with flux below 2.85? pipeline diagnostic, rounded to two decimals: 5624.72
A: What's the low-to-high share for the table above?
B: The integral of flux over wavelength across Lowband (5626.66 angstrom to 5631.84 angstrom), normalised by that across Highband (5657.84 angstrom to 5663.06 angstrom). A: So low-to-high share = 0.73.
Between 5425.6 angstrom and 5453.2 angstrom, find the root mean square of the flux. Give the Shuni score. 2.88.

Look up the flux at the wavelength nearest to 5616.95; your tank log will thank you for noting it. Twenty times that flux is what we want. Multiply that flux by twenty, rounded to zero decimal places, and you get 62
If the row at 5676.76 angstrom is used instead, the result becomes 58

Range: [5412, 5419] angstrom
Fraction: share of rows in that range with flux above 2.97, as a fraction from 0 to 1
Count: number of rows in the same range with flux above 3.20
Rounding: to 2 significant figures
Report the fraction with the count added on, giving 4.8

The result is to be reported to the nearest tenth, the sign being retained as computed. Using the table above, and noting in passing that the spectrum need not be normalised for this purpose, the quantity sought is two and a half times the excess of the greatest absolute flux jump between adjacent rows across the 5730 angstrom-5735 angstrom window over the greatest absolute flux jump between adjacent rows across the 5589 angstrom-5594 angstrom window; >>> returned 2.0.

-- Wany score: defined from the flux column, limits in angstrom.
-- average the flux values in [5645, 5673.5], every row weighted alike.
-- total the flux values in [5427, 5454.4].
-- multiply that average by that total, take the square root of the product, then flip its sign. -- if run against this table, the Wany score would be -14.2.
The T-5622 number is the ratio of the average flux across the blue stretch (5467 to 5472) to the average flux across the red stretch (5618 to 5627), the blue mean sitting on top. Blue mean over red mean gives 1.11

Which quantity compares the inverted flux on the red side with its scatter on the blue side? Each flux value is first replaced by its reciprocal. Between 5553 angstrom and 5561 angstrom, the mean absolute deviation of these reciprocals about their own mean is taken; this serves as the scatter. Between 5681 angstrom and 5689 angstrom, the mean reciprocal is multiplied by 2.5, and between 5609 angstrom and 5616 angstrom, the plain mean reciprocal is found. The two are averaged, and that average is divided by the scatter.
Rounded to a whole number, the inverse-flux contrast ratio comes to 10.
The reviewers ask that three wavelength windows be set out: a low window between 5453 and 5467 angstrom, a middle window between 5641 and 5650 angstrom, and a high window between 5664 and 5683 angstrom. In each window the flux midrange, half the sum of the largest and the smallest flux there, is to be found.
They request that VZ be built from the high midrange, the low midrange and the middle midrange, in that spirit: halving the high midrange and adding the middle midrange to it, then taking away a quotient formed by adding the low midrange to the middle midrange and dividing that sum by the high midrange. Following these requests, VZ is 2.02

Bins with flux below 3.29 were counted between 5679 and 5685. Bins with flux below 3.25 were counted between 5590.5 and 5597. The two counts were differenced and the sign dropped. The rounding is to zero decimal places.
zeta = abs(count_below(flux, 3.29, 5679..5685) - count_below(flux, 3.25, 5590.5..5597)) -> 3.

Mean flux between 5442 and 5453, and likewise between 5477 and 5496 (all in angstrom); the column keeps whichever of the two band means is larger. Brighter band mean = 3.40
